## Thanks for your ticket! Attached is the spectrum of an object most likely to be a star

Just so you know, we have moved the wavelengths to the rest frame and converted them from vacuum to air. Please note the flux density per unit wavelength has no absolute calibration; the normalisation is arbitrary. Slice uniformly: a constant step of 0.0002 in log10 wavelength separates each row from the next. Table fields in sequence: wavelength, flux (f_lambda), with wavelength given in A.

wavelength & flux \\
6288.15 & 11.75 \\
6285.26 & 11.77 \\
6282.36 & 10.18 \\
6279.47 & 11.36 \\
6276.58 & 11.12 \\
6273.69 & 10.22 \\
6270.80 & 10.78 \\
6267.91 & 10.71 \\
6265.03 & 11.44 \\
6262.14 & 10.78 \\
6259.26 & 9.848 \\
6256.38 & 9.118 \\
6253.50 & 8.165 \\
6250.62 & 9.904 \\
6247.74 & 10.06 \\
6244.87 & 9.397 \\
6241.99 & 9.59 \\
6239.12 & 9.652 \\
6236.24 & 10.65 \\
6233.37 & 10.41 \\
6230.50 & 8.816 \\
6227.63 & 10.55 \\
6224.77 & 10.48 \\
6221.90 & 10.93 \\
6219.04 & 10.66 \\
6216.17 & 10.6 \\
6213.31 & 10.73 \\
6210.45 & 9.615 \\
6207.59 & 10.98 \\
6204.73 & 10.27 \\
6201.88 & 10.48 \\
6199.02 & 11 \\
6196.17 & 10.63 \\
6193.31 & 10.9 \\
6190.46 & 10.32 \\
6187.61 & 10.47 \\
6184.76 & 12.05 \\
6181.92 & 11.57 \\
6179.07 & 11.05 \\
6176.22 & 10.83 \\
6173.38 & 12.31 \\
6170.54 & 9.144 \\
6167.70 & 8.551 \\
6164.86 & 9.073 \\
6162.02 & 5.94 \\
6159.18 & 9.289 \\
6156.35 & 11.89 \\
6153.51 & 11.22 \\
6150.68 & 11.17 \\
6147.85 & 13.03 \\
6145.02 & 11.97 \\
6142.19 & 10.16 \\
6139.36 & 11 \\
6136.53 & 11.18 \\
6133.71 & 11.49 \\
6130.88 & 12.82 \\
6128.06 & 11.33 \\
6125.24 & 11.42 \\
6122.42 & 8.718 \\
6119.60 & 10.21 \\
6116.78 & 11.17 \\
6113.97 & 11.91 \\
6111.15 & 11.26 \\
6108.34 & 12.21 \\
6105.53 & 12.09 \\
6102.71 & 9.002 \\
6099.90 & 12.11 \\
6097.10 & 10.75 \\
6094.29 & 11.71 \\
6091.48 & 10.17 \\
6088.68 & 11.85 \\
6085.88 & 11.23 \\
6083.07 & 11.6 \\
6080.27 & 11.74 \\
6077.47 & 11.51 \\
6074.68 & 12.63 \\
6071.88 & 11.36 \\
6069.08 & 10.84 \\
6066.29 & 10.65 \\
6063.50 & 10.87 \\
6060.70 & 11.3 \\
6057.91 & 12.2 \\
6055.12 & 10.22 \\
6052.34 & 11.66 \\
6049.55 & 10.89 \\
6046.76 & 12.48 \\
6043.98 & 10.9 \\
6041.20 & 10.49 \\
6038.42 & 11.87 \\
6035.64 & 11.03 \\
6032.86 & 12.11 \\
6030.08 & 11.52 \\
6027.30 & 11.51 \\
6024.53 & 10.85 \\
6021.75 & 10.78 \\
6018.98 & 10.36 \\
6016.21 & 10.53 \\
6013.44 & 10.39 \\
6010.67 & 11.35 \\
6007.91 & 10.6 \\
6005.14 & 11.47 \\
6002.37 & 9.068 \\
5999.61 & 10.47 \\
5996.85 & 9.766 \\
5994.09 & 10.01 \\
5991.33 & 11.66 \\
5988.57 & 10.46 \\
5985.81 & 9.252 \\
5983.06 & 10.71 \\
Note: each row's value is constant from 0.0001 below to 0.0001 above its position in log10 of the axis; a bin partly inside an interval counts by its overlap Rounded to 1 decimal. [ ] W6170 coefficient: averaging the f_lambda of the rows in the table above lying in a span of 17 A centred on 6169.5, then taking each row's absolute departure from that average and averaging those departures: 1.5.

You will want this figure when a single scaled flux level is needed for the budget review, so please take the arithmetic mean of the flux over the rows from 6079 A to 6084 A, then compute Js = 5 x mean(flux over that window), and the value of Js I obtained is 58.4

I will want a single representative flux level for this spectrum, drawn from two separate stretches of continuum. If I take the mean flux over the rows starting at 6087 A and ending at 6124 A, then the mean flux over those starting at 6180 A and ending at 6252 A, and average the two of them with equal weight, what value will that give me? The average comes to 10.7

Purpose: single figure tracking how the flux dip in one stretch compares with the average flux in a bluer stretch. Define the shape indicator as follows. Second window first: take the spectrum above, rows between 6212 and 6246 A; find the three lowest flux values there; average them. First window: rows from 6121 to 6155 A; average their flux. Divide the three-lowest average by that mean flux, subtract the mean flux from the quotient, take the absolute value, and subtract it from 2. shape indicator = -8.47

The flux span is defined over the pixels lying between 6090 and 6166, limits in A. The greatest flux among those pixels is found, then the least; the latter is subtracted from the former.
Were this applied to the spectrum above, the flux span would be 7.1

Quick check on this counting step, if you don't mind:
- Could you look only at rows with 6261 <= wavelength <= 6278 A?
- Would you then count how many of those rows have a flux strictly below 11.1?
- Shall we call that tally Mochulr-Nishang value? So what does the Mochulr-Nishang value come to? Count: 4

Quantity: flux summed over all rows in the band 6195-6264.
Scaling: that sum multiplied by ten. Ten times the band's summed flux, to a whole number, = 2433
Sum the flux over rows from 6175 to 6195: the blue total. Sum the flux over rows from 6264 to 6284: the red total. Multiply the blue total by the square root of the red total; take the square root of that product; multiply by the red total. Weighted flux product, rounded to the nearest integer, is 1965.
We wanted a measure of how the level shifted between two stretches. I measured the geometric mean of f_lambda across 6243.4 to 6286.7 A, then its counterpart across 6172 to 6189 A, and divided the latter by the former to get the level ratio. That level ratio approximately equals 1.11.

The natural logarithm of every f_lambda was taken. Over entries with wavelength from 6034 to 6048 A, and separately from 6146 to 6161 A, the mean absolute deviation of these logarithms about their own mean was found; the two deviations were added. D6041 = 0.138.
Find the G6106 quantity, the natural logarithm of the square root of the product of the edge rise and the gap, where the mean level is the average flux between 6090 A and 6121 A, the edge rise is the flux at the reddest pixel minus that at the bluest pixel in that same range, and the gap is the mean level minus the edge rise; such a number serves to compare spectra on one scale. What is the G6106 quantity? -0.4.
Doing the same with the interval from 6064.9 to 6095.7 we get 1.2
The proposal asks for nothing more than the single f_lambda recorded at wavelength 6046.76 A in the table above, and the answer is 12.48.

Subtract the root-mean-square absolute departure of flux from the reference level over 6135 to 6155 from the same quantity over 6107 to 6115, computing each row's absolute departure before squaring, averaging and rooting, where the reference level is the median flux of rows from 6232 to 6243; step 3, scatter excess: 0.21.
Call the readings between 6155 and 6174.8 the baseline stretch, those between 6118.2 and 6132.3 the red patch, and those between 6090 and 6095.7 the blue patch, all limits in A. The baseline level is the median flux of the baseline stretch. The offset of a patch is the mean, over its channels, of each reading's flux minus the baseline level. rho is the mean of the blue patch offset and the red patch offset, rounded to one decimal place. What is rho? 1.8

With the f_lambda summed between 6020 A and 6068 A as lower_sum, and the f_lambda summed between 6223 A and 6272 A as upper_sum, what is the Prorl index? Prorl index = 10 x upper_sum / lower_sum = 8.9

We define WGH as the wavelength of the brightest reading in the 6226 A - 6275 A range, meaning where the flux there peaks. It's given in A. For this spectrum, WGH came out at 6265.03 A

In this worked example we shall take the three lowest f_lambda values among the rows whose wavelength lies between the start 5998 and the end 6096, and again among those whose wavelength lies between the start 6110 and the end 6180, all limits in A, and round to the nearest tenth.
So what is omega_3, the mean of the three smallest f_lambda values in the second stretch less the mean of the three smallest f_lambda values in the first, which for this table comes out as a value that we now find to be -2.1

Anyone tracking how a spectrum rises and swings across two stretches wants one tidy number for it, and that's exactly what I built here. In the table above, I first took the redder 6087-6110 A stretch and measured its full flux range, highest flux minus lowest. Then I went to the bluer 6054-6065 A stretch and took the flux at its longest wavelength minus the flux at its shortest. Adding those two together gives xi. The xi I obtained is 3.9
